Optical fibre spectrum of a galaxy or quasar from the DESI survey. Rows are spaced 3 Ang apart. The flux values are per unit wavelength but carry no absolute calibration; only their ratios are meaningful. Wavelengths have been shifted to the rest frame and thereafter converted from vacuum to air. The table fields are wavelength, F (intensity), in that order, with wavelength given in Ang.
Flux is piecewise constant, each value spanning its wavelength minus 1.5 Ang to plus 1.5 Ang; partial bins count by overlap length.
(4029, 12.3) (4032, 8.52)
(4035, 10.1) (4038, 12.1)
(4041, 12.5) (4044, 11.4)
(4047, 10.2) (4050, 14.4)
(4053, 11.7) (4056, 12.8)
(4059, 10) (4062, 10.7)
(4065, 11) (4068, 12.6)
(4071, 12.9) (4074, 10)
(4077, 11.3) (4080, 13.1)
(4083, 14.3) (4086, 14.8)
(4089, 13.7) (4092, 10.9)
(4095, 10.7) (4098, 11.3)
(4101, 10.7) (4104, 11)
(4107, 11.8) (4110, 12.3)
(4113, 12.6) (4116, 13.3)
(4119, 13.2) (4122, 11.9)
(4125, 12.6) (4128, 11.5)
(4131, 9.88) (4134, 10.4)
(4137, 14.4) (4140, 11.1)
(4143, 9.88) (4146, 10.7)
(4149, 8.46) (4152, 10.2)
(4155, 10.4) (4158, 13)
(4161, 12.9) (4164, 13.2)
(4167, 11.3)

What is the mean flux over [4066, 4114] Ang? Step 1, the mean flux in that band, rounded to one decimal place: 12.1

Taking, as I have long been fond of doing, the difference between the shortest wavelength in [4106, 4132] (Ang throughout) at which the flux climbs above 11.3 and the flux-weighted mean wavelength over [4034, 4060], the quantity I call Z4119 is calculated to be 59.9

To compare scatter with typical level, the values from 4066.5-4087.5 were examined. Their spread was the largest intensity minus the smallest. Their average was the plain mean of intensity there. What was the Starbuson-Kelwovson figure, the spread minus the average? -7.9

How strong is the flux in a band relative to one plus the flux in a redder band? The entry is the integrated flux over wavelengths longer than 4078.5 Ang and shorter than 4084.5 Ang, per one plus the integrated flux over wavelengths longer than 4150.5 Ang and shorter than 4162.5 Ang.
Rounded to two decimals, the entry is 0.59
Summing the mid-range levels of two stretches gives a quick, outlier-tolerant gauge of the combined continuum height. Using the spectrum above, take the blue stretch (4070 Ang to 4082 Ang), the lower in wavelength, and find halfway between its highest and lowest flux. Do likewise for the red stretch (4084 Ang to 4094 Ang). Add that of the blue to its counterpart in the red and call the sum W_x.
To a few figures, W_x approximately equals 24.40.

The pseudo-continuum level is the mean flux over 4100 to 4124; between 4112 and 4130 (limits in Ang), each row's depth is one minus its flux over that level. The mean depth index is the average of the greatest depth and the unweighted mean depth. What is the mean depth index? 0.01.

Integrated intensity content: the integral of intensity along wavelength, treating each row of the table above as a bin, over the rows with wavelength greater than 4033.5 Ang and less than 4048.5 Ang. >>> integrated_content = 169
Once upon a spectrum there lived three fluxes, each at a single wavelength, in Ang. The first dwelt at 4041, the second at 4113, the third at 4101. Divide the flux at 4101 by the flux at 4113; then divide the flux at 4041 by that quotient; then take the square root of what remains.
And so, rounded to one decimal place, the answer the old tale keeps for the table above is 3.8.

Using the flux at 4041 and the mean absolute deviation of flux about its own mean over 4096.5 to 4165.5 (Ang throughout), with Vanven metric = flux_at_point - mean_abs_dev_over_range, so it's 11.3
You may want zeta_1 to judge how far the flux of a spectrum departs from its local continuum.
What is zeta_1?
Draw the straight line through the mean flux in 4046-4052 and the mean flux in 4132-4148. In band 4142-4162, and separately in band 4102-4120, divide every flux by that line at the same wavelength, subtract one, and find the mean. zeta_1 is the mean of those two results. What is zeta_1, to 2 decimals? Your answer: 0.02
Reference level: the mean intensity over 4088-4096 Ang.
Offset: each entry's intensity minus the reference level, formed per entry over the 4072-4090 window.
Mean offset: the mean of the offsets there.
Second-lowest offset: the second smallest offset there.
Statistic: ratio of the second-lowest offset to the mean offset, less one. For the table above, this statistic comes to -1.4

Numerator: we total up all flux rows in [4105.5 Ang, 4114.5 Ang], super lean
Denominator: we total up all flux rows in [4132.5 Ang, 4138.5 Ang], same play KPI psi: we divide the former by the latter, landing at 1.5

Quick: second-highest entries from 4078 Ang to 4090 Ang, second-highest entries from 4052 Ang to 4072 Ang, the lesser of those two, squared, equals 164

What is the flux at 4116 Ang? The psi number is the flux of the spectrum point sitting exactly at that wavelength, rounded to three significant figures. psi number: 13.3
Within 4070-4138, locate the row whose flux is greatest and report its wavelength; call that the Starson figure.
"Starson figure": 4086 Ang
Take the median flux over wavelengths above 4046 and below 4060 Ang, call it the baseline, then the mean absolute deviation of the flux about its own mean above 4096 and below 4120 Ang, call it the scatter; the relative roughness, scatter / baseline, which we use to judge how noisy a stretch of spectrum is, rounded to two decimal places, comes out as 0.07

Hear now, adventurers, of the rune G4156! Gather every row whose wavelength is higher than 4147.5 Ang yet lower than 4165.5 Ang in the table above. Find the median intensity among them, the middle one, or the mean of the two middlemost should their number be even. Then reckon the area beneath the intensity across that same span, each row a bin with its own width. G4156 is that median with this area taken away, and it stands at -193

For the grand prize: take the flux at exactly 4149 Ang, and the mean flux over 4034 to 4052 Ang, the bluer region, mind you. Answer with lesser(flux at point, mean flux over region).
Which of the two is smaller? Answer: 8.5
